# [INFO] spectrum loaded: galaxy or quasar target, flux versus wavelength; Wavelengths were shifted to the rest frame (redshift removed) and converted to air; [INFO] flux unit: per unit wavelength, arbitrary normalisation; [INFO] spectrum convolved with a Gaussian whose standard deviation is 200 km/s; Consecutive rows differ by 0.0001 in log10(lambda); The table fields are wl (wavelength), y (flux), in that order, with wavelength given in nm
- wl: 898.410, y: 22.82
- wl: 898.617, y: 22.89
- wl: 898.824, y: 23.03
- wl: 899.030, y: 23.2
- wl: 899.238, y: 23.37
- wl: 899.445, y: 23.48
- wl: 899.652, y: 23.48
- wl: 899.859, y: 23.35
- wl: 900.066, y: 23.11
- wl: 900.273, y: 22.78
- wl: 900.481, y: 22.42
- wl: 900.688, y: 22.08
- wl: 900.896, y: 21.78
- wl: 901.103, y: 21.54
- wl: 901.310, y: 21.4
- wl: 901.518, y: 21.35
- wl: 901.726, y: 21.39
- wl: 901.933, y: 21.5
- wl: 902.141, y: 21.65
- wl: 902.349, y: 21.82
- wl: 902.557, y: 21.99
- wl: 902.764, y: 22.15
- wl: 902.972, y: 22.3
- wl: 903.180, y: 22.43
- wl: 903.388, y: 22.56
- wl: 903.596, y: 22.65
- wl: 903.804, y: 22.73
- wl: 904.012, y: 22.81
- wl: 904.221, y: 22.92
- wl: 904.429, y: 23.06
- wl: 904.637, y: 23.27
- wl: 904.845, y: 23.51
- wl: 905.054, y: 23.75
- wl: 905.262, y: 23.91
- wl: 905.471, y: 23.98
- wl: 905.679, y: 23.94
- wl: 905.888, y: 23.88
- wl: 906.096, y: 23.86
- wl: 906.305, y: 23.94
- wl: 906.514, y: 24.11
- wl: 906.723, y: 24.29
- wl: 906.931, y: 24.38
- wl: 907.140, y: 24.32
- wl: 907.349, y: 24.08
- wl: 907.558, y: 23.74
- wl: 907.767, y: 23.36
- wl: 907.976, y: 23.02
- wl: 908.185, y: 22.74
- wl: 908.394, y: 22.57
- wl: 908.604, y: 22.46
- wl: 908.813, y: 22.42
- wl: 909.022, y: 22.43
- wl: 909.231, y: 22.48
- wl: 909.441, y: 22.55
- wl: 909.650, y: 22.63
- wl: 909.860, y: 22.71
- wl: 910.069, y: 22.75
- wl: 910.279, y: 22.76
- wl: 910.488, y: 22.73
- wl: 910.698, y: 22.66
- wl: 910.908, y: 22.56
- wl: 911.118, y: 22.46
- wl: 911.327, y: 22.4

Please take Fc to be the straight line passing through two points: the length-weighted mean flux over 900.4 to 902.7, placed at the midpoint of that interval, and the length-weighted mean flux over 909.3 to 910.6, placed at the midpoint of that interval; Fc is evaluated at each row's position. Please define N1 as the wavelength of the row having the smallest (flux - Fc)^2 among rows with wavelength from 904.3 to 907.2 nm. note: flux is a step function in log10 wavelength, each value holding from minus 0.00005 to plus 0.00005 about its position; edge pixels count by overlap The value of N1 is 904.429 nm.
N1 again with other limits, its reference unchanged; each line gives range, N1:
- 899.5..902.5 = 902.349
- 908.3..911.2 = 910.488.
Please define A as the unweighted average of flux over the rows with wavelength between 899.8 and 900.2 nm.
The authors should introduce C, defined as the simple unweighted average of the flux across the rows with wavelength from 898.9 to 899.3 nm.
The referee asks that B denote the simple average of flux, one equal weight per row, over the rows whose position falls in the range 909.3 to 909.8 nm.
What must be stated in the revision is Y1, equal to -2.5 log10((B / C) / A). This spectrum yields 3.45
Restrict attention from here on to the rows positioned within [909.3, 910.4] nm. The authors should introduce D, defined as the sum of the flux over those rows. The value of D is 113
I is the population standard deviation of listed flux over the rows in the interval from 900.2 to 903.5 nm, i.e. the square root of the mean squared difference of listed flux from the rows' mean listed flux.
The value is 0.4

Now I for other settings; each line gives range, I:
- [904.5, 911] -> 0.7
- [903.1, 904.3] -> 0.2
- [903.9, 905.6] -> 0.4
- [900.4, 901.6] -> 0.4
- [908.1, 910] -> 0.1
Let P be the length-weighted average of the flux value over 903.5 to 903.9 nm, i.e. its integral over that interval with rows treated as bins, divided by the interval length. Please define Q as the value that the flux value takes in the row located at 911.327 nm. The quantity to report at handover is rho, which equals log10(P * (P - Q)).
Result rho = 0.8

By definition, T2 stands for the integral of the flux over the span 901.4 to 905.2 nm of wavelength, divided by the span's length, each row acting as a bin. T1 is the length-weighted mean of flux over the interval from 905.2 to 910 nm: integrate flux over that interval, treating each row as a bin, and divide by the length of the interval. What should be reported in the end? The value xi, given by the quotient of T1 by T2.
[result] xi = 1.04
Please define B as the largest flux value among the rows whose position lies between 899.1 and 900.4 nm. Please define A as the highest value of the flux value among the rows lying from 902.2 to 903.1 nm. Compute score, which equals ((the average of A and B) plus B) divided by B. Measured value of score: 1.97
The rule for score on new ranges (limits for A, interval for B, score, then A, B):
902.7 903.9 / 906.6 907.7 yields 1.97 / 22.73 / 24.38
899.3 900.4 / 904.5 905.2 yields 1.99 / 23.48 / 23.75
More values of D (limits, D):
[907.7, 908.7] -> 114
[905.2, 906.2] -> 120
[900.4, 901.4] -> 109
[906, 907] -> 121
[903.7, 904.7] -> 115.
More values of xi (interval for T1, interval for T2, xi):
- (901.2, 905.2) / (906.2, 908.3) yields 0.94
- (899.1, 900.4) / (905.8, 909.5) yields 0.99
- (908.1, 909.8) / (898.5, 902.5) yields 1.01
